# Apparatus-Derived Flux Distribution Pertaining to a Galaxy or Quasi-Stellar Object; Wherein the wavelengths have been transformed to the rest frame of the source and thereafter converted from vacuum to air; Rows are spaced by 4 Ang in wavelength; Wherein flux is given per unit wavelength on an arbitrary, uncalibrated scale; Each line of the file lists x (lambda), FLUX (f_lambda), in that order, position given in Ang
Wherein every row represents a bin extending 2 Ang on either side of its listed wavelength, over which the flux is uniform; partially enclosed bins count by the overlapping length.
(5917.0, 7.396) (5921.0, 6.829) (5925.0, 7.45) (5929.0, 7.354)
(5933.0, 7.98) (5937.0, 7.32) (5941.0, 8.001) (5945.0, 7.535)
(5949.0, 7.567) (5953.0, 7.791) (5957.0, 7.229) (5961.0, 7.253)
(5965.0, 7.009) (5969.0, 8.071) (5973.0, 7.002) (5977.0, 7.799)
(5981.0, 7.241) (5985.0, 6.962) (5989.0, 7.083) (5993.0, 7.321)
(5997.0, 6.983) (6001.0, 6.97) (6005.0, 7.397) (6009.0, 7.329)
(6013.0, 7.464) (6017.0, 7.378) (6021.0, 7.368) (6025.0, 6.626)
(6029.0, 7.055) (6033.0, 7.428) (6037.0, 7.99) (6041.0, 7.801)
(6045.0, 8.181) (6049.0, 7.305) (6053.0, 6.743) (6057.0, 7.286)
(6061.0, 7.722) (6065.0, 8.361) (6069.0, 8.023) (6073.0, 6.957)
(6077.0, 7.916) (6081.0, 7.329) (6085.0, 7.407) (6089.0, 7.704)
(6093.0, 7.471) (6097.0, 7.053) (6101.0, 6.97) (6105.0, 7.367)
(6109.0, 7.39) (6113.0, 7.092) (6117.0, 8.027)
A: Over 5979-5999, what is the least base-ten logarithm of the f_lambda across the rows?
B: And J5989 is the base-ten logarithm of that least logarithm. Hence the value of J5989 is -0.074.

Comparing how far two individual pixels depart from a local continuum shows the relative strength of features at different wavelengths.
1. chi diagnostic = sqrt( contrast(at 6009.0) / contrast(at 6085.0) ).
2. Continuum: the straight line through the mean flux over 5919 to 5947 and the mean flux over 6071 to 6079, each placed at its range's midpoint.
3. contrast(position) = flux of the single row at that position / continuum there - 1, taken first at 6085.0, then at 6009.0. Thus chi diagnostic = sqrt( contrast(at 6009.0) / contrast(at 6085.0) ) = 2.3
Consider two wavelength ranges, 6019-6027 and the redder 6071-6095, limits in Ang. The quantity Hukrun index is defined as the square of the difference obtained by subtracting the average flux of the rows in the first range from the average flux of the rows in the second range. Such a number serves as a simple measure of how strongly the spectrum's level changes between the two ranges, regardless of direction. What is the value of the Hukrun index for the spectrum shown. 0.22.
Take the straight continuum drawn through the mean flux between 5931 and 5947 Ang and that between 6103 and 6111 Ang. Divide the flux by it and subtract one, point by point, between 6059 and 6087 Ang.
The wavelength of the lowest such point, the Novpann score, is 6073.0 Ang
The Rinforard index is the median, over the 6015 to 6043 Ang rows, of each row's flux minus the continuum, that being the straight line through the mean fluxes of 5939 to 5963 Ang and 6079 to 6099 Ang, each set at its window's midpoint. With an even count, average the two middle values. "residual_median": -0.10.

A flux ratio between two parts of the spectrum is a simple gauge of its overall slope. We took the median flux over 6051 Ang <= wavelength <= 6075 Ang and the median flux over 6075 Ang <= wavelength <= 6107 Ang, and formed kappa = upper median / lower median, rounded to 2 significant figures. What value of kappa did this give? 0.98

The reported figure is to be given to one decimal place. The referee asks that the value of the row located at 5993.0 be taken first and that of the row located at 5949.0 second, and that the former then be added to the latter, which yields 14.9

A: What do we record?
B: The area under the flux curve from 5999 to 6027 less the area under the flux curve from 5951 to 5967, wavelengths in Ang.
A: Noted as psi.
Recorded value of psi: 85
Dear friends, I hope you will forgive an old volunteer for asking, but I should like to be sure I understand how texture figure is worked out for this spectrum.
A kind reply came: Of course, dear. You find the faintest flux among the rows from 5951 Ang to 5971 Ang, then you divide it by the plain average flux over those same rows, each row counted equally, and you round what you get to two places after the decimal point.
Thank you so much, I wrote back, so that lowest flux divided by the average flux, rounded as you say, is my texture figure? 0.94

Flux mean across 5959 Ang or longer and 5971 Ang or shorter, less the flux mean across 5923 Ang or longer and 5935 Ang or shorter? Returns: -0.15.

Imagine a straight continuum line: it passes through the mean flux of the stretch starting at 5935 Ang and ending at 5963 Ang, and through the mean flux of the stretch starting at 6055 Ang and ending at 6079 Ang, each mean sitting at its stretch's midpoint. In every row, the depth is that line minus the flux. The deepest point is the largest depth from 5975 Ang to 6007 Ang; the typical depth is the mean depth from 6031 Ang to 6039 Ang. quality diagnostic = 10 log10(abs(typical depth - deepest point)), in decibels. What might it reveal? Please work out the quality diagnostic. -1.6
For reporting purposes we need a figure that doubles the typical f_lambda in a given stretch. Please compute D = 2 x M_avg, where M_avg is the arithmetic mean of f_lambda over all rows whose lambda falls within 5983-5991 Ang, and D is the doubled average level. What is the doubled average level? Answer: 14.0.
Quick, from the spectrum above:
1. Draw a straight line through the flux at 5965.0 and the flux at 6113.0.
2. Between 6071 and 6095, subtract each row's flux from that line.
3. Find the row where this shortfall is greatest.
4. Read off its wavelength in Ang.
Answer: 6073.0 Ang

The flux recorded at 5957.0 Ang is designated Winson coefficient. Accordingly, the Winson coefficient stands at 7.229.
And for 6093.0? 7.471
